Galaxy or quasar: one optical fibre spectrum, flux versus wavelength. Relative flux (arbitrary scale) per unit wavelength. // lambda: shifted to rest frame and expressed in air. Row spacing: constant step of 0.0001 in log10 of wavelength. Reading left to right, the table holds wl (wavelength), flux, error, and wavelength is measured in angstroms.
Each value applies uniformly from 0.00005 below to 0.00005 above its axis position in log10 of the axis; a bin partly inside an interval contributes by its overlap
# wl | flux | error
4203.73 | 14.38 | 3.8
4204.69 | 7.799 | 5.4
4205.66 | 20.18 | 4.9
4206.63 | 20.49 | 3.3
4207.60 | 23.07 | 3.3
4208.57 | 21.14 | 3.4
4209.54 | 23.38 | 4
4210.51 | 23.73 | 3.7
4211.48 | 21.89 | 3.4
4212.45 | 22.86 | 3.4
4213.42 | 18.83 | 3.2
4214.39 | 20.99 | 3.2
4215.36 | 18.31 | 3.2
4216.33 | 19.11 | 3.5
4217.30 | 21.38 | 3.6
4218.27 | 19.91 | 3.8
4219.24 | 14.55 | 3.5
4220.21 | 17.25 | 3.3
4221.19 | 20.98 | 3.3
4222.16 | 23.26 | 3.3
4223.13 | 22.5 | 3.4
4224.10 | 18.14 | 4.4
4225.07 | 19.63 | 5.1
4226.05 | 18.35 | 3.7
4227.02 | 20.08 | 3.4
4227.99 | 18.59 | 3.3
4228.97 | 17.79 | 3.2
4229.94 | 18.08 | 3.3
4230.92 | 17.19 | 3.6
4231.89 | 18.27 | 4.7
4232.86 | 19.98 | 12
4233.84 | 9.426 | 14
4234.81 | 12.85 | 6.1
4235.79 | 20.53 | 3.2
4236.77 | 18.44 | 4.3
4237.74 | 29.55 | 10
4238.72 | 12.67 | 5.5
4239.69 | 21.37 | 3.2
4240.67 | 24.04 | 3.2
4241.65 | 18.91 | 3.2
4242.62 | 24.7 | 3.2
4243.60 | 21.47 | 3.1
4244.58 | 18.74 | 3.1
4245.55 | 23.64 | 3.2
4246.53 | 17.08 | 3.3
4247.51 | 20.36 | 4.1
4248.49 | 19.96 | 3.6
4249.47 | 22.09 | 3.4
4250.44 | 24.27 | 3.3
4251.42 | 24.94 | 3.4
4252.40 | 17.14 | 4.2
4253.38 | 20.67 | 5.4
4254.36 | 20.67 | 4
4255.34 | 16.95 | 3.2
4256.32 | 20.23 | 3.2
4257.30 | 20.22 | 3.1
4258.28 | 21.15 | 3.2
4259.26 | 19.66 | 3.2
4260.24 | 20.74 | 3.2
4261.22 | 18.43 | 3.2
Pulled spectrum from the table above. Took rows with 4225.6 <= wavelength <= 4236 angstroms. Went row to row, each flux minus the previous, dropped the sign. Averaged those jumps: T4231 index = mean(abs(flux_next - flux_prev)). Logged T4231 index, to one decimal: 3.0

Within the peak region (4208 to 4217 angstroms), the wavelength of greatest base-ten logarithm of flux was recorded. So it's 4210.51 angstroms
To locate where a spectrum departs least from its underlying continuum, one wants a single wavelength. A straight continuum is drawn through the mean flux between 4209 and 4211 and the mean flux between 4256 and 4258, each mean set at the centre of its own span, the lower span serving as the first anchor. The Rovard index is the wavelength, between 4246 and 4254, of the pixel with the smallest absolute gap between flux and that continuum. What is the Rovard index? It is 4253.38 angstroms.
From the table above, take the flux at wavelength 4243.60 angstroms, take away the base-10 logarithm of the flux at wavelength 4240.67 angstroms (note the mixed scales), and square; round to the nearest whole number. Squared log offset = 404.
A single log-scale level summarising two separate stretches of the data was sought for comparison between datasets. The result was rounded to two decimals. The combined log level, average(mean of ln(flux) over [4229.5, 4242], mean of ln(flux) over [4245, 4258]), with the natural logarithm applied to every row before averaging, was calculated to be 2.95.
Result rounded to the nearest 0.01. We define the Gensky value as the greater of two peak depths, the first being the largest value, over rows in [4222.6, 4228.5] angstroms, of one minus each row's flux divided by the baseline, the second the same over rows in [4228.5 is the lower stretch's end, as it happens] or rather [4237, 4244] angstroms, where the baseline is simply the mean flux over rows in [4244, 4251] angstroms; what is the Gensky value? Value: 0.39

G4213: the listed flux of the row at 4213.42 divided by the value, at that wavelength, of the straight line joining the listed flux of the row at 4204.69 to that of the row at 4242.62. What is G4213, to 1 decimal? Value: 1.6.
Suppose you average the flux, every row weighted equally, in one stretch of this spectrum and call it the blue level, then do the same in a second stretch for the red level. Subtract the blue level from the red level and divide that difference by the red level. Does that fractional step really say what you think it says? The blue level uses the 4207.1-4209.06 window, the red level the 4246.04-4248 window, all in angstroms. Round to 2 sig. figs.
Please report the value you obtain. -0.18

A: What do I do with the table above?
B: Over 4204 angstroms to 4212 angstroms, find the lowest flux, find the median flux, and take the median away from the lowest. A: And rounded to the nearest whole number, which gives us -14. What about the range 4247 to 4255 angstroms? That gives -4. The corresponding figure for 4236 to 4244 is -9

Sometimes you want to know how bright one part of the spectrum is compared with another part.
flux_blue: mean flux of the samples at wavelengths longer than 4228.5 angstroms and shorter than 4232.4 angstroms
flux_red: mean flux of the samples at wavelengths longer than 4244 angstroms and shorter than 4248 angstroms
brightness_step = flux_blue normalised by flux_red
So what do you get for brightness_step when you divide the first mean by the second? 0.89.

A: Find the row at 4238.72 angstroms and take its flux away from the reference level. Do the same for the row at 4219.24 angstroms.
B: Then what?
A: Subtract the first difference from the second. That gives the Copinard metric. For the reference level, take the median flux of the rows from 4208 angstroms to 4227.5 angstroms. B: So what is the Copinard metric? -2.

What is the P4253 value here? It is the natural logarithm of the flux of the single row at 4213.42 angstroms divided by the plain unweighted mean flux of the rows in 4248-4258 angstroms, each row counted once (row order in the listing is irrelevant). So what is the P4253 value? -0.10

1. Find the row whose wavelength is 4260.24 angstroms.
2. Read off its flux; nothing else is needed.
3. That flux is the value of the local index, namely 20.74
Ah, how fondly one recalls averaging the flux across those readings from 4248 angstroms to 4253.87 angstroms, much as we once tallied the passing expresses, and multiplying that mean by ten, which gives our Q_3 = 215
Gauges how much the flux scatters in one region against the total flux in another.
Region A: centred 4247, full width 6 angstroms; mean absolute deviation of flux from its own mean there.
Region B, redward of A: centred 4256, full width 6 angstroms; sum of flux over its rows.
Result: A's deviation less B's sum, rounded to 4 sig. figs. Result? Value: -118.2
